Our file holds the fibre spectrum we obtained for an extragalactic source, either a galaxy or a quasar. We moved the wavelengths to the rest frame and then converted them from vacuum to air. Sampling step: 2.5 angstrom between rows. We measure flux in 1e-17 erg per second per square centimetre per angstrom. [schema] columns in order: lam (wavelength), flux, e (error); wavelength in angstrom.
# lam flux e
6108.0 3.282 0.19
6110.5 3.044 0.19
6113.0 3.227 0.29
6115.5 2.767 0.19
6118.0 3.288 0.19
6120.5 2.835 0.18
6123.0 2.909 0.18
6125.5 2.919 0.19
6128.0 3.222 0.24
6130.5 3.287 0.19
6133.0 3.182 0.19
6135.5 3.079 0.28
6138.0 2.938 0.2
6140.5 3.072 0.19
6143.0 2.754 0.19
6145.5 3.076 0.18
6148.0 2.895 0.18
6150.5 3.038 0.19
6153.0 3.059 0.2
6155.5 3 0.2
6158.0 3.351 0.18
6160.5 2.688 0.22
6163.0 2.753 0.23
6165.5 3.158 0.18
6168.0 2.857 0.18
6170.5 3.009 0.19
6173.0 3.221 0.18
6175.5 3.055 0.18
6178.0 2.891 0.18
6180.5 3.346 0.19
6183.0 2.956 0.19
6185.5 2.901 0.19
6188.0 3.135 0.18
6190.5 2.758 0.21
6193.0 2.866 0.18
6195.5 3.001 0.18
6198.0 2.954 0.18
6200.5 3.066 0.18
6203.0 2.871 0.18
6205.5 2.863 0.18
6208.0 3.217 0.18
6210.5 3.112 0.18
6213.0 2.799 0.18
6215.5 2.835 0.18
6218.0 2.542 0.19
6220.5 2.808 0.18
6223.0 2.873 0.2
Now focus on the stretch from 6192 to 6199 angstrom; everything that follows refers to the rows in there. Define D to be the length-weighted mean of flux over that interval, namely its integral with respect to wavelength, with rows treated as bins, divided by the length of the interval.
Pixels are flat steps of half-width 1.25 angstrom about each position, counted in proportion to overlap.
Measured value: 2.94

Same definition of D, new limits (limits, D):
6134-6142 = 3.03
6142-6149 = 2.91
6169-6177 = 3.08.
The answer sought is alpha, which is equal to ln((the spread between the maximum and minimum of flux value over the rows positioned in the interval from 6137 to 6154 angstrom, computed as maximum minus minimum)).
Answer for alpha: -1.13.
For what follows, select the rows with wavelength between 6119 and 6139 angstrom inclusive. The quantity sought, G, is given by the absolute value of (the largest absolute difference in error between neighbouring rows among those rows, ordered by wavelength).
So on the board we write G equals 0.090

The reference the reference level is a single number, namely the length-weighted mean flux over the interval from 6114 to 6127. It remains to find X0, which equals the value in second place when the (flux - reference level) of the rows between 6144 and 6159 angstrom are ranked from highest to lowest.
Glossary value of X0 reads 0.12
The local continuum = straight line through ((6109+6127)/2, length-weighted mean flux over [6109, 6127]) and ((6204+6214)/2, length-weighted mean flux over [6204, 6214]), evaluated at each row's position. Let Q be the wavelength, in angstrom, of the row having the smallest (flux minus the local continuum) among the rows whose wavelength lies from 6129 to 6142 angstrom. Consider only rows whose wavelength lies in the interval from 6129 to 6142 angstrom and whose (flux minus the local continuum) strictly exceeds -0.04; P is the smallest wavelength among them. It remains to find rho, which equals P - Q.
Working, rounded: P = 6130.5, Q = 6138.0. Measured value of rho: -7.5 angstrom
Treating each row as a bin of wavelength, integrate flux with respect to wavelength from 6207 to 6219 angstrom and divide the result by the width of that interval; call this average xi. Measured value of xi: 2.90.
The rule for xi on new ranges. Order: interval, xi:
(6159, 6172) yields 2.91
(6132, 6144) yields 3.01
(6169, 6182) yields 3.10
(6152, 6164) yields 2.97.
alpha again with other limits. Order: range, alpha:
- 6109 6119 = -0.65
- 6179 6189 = -0.81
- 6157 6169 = -0.41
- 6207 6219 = -0.39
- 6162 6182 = -0.52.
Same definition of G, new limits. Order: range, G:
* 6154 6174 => 0.050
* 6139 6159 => 0.020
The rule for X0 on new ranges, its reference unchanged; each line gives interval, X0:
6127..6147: 0.27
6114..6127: -0.04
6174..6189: 0.18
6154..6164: 0.05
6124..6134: 0.27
